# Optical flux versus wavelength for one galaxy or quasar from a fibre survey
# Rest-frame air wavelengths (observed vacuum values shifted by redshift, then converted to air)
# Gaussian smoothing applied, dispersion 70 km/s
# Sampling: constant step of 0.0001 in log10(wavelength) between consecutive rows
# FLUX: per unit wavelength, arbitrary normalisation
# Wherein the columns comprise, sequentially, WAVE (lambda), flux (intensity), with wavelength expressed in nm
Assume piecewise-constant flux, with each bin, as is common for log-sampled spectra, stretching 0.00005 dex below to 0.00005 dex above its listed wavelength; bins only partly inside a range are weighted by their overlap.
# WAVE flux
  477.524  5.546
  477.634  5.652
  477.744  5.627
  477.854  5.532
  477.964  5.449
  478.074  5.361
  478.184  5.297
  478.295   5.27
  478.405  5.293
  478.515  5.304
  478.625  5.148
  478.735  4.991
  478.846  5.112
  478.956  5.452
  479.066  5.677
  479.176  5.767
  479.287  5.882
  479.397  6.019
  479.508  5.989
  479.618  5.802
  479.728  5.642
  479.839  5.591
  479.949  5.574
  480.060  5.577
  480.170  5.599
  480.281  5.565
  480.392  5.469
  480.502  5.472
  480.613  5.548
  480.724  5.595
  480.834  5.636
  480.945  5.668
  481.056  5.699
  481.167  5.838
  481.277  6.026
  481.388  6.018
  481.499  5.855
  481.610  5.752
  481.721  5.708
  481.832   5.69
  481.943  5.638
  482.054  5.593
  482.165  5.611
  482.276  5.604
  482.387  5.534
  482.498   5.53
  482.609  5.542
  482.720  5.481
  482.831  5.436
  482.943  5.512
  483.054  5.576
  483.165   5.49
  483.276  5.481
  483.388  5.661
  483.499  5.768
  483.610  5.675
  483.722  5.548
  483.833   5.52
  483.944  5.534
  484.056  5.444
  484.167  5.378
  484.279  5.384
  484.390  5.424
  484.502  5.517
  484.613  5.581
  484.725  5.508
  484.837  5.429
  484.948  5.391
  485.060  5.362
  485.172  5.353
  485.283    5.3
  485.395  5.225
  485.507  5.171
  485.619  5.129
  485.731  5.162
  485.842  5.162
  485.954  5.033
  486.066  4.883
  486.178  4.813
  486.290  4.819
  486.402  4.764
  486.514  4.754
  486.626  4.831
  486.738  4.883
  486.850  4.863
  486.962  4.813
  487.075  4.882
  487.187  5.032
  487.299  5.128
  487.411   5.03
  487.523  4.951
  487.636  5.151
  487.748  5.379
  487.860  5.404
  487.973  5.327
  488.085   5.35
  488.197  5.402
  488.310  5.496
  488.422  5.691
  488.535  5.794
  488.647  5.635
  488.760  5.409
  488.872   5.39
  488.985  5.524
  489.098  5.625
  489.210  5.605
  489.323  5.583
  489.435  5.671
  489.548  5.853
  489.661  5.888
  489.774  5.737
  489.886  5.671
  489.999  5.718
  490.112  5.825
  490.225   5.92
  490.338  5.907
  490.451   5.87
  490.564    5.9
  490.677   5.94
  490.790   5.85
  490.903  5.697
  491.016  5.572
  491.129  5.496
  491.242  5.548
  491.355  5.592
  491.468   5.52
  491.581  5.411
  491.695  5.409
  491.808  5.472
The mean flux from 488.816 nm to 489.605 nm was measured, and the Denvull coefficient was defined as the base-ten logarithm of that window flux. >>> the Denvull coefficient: 0.749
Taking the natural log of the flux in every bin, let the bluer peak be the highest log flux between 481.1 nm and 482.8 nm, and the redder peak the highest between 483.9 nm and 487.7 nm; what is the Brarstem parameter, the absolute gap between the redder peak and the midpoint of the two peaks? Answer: 0.038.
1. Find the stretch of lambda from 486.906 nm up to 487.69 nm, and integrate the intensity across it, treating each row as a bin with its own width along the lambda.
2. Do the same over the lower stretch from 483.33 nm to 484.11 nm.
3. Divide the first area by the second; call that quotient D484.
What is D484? 0.90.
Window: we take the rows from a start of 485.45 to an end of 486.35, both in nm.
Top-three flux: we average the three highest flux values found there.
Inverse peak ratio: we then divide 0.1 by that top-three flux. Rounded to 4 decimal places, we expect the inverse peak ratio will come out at 0.0194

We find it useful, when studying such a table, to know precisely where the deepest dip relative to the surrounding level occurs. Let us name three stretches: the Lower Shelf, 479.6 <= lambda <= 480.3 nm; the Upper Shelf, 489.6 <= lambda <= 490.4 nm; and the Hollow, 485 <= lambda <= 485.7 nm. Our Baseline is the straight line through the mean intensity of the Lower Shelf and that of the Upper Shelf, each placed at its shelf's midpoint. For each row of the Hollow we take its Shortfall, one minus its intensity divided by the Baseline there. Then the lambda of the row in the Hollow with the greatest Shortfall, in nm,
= 485.619 nm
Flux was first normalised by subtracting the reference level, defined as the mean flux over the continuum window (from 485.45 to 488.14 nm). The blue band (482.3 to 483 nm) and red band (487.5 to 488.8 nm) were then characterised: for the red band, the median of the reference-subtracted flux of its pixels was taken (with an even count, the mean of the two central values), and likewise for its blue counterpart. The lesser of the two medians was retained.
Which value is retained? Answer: 0.37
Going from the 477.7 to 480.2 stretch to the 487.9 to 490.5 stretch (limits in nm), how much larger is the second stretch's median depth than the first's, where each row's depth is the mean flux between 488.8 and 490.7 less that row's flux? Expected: -0.10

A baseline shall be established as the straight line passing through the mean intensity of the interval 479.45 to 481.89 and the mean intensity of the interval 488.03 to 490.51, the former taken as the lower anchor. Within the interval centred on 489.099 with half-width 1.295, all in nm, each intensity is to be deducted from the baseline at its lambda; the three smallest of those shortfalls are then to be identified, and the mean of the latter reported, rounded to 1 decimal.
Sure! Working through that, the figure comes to -0.2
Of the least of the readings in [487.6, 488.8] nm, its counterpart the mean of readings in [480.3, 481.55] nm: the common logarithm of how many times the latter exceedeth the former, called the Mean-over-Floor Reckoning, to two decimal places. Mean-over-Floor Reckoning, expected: 0.04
